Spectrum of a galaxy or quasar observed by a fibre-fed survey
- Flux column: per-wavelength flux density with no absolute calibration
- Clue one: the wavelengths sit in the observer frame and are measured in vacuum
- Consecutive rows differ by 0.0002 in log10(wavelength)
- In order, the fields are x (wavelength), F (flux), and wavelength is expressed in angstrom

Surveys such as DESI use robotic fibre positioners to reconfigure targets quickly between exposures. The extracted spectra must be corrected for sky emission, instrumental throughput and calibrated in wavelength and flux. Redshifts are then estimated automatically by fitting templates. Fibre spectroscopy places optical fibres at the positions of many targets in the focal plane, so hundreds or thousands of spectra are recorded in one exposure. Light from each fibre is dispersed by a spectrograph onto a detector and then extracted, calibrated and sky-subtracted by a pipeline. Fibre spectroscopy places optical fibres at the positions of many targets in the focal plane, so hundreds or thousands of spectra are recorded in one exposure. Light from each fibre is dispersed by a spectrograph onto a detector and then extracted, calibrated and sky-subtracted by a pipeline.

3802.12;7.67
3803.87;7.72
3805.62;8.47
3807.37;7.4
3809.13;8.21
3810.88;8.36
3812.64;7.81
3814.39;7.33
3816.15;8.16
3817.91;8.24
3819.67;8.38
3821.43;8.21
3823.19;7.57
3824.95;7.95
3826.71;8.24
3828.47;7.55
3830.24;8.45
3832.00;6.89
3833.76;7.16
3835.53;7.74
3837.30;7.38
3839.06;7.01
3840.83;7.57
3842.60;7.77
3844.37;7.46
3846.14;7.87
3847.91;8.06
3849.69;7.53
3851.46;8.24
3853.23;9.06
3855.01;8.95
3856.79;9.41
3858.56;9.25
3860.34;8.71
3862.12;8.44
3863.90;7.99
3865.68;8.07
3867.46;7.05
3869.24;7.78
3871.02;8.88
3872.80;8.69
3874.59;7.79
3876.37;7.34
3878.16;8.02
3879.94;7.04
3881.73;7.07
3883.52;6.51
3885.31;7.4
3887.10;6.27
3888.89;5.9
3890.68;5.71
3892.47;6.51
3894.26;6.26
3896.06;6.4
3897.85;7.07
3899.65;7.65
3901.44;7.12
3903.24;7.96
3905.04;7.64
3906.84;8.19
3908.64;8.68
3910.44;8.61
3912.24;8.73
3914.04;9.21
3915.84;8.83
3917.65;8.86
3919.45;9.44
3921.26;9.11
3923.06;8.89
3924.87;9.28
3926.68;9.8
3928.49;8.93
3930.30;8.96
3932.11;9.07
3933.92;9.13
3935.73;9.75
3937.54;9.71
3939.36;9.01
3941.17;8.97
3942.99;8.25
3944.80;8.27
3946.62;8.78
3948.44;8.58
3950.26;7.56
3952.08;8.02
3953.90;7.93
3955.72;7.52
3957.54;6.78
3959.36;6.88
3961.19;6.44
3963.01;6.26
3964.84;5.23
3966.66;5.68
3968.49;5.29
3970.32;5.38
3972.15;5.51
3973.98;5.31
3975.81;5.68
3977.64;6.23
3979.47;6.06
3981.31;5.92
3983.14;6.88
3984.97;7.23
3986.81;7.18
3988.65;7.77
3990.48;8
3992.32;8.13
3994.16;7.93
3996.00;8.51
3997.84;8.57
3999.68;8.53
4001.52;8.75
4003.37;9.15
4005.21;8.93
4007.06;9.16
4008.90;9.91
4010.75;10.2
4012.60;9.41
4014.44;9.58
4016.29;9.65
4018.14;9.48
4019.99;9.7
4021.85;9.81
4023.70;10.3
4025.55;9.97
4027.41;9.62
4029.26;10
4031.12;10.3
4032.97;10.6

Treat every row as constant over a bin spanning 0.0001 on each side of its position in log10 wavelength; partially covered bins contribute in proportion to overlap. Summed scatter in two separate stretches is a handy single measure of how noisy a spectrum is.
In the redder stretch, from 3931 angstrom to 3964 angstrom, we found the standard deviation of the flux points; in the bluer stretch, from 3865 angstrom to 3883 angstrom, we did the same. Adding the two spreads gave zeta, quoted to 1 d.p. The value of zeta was 1.7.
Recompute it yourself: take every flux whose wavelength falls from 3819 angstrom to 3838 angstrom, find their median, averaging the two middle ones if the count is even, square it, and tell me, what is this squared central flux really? 60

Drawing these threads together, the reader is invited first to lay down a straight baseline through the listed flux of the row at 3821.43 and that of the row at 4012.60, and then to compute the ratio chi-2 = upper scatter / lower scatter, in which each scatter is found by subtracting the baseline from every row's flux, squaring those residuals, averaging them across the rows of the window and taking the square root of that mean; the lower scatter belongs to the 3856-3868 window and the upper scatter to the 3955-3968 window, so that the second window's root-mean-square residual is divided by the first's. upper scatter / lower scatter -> 3.6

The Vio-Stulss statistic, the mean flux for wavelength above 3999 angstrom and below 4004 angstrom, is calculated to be 8.8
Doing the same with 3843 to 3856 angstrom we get 8.2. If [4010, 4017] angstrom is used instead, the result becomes 9.7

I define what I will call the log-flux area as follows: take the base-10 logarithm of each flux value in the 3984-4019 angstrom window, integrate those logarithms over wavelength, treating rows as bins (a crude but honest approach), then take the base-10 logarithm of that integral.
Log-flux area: 1.517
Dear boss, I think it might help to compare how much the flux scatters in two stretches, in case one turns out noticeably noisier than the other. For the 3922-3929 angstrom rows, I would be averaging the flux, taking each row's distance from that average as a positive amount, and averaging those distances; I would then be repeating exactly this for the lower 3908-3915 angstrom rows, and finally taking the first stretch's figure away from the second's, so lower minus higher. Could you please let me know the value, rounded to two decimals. -0.11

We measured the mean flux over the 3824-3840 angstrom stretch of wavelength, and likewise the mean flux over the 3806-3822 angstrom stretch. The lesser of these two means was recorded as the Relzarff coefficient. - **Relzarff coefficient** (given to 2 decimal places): 7.60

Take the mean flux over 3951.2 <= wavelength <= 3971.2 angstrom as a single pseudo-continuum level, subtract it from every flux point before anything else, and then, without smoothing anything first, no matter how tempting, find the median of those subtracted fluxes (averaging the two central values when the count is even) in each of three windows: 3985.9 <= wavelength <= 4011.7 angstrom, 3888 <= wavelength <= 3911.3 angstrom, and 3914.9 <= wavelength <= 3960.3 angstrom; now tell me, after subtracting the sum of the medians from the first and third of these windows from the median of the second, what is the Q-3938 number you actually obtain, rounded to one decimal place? -3.8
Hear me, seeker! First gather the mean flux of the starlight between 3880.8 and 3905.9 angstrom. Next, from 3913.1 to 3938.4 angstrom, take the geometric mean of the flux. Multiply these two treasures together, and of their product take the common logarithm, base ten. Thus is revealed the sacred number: 1.80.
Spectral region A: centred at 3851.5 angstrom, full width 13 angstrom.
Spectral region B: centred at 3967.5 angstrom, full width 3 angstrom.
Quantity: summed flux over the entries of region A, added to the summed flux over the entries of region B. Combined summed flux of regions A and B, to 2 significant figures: 70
